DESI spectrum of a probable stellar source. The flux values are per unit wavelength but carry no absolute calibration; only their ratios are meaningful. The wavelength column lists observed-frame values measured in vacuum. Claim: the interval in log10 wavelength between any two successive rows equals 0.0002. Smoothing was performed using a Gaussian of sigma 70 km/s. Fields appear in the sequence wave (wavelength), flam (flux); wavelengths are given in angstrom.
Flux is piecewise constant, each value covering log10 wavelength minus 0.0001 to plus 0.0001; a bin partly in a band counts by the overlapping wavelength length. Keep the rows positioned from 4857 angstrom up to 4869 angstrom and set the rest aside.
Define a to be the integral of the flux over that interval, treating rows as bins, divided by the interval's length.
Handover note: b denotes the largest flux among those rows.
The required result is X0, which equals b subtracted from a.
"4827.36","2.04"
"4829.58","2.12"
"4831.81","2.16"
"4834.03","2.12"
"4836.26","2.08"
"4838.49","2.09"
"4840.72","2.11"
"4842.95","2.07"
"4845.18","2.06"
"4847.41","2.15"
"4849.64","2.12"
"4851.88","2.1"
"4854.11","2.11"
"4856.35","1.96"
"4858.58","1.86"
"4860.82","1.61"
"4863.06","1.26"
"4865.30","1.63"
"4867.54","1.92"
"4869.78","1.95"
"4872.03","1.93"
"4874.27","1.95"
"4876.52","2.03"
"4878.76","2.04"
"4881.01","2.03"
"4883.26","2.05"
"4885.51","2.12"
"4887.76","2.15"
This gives -0.24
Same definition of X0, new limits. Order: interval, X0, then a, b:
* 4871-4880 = -0.05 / 1.99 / 2.04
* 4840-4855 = -0.05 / 2.10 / 2.15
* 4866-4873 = -0.04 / 1.91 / 1.95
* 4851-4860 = -0.12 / 1.99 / 2.11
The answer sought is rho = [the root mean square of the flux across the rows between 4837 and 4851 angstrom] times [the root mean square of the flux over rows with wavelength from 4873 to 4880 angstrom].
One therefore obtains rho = 4.22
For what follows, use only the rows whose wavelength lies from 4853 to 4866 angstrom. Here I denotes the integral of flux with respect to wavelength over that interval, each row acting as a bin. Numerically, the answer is 23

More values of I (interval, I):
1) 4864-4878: 27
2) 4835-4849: 29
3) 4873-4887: 29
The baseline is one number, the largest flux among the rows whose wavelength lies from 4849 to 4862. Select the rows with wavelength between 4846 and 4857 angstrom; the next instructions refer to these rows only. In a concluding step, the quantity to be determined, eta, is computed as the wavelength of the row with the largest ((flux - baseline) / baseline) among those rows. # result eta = 4847.41 angstrom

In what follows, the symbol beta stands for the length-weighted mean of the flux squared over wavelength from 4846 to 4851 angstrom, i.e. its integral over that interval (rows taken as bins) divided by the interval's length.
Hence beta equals 4.5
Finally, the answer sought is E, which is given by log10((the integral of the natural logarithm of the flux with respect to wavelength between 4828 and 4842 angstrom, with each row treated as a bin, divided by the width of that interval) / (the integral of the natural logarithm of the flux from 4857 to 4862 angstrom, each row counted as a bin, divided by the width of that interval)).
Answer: 0.13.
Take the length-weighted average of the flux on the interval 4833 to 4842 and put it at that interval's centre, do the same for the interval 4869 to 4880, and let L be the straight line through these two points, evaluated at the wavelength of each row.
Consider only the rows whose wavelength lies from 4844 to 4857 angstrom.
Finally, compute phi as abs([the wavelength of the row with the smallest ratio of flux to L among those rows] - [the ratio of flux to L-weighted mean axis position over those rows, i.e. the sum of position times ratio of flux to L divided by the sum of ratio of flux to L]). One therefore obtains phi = 5.6 angstrom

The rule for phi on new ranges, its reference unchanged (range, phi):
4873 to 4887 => 5.7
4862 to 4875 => 6.1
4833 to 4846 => 3.3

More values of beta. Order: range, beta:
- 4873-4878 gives 4.0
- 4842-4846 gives 4.3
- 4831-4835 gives 4.6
